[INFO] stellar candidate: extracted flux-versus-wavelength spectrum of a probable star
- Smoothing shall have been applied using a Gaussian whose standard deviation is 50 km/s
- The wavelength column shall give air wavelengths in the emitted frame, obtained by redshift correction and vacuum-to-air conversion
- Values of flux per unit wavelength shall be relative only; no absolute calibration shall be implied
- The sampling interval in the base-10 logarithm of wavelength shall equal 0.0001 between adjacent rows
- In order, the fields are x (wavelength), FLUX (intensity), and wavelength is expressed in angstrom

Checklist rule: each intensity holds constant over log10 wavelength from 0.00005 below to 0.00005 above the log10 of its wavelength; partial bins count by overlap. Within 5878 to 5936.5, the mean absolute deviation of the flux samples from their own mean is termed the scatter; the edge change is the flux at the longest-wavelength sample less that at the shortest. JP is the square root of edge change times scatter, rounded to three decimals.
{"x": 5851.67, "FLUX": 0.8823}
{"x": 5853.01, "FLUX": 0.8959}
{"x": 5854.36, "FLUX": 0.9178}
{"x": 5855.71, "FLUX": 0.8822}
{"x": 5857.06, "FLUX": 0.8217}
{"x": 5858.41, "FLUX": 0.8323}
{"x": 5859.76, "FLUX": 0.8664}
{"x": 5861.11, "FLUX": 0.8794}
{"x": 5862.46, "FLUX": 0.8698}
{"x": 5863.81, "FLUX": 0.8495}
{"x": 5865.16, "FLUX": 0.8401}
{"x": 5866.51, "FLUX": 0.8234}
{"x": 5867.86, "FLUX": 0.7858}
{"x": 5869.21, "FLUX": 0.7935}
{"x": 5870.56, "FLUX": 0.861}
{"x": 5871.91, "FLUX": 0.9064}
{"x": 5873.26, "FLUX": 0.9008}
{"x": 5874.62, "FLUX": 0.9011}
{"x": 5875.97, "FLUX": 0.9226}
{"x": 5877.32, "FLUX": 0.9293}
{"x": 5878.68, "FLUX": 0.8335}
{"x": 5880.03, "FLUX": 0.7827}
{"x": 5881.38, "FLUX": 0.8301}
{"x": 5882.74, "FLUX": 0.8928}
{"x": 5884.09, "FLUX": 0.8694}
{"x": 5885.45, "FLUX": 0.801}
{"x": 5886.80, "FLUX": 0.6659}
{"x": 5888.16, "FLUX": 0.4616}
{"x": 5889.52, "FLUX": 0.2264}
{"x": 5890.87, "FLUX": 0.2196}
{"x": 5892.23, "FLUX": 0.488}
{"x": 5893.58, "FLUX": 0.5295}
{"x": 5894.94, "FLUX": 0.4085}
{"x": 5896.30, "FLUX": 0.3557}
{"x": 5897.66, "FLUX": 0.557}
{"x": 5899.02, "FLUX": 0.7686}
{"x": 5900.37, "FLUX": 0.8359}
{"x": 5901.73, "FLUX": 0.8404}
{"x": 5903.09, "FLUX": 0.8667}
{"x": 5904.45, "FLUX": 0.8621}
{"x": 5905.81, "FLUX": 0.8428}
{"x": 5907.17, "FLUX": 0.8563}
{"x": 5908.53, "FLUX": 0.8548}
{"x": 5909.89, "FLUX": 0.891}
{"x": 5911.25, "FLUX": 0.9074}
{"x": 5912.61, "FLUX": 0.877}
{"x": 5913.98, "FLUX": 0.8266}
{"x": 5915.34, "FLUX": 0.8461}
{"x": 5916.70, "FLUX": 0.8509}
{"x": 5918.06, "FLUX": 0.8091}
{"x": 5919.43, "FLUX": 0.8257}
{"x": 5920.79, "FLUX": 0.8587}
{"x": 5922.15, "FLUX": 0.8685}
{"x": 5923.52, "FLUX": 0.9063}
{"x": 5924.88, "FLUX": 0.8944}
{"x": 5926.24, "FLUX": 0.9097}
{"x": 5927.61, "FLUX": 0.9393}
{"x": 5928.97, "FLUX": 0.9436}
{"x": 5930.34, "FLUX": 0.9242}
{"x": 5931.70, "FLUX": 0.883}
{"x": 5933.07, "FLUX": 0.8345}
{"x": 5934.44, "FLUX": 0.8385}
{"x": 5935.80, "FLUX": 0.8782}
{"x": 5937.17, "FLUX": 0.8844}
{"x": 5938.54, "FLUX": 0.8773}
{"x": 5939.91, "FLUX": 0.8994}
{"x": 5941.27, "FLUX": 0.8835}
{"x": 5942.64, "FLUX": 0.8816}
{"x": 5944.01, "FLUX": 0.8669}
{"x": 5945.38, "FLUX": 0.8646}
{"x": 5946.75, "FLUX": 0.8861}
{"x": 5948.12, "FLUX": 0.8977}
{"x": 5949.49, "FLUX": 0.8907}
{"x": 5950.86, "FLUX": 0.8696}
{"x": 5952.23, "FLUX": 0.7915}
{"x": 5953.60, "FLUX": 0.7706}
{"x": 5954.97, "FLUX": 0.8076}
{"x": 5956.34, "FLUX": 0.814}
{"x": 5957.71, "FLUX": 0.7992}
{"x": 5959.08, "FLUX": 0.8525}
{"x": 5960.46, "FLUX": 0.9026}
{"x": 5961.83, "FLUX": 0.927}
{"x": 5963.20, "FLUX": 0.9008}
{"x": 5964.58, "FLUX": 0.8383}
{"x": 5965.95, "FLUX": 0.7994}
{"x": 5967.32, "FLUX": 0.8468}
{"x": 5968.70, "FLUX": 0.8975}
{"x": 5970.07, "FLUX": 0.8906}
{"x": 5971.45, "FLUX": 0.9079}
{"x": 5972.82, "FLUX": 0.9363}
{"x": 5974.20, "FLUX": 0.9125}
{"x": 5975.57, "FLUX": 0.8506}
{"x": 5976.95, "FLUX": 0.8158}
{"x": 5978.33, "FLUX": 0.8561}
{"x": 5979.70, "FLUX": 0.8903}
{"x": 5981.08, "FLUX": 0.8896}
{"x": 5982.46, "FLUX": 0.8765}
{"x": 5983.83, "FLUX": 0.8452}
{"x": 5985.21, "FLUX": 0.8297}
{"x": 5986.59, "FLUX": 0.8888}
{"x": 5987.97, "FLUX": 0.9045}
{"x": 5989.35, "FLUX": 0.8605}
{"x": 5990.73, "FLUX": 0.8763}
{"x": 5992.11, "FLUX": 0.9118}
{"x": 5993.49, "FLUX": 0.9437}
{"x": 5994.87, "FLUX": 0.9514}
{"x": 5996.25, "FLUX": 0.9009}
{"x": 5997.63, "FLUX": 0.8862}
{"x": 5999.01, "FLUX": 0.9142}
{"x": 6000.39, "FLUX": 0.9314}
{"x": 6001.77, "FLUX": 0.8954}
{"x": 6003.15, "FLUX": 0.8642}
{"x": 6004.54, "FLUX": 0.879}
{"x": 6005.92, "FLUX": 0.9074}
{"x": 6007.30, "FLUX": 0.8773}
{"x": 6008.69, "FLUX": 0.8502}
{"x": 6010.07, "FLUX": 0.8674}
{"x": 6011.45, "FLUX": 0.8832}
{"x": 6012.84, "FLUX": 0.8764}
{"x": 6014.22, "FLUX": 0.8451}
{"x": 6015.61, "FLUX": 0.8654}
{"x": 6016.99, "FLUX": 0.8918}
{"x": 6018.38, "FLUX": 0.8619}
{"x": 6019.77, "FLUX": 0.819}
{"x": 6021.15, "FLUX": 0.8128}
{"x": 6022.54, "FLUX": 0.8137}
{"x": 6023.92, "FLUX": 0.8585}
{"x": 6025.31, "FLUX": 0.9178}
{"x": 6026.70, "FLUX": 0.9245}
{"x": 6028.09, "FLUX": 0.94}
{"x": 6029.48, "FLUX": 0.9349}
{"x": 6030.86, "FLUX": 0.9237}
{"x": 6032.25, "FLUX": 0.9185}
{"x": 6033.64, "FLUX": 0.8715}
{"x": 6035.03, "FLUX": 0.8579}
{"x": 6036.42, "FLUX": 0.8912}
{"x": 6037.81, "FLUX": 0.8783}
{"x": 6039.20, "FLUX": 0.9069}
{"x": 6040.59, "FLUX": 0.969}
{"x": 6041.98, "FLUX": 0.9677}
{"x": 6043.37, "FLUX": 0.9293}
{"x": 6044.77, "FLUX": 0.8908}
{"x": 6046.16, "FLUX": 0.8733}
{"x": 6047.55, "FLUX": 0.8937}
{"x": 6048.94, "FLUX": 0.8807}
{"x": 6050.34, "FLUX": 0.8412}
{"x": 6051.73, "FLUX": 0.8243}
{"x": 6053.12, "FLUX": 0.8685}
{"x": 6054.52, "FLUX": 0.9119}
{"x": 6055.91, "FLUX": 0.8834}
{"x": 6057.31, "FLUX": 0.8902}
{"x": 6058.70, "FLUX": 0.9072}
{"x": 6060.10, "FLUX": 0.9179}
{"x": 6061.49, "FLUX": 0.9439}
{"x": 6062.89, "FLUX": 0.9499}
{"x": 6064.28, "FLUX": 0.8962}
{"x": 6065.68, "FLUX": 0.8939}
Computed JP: 0.079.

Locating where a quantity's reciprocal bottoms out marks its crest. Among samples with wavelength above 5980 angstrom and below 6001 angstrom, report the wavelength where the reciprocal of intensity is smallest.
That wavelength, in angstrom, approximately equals 5994.87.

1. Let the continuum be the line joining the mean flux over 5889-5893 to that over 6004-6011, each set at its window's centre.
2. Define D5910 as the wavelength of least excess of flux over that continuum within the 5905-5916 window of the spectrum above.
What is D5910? 5913.98 angstrom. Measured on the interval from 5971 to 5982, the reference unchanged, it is 5976.95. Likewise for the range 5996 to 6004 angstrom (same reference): 6003.15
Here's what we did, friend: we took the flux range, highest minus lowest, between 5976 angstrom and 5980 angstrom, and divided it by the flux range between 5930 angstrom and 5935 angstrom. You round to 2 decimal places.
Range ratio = 0.83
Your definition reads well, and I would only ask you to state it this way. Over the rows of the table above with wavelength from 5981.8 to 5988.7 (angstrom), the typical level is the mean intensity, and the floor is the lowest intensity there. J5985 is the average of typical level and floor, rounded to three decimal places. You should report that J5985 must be 0.849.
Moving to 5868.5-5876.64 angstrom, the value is 0.837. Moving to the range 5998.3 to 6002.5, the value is 0.905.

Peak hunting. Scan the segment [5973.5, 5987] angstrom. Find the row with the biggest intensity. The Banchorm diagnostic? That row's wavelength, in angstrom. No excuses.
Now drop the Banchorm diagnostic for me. 5974.20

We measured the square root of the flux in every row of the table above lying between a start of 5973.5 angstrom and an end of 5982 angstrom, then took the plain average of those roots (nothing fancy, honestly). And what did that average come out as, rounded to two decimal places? 0.93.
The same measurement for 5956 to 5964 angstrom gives 0.93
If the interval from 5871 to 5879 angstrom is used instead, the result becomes 0.95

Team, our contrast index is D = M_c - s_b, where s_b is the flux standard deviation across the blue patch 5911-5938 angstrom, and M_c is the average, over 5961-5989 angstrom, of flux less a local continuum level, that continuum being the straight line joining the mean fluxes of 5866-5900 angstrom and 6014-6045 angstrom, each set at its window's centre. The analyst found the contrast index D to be 0.02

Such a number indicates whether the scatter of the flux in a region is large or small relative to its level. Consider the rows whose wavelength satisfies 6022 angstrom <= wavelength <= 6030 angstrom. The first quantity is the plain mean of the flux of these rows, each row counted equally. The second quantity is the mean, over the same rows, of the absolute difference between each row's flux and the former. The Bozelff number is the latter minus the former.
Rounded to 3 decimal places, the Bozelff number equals -0.857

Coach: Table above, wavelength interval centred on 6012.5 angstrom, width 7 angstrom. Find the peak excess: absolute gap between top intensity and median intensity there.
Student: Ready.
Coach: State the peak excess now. 0.0158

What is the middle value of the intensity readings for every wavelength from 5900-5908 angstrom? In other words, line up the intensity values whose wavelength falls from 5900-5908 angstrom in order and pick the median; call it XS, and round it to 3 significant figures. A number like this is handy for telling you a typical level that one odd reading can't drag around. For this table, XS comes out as 0.850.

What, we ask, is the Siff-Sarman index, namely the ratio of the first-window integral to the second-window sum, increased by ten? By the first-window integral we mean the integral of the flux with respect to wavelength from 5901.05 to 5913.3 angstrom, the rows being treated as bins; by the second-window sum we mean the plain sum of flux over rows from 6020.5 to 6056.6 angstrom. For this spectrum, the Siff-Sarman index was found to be 10.5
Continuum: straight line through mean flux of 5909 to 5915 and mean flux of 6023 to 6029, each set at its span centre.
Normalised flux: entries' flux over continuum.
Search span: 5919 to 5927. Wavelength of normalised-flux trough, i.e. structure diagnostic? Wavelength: 5919.43 angstrom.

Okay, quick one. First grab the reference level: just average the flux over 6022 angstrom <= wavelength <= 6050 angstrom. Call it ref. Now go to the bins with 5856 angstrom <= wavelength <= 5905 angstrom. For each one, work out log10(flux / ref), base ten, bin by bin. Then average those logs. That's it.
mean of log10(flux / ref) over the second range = -0.105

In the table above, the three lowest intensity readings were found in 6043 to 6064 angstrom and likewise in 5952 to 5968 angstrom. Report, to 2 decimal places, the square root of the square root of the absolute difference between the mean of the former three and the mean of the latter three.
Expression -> 0.49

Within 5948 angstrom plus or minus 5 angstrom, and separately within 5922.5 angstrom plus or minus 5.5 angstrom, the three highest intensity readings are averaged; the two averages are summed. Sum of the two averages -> 1.81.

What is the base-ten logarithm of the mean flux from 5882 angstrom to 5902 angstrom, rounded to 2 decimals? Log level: -0.23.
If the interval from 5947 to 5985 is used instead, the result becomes -0.06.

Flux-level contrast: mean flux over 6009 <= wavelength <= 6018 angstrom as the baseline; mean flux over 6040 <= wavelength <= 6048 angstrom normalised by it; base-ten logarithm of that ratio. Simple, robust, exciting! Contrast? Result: 0.024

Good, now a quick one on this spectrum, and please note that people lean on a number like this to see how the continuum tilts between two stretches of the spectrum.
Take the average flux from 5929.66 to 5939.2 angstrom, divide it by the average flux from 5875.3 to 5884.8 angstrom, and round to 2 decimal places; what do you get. 1.01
